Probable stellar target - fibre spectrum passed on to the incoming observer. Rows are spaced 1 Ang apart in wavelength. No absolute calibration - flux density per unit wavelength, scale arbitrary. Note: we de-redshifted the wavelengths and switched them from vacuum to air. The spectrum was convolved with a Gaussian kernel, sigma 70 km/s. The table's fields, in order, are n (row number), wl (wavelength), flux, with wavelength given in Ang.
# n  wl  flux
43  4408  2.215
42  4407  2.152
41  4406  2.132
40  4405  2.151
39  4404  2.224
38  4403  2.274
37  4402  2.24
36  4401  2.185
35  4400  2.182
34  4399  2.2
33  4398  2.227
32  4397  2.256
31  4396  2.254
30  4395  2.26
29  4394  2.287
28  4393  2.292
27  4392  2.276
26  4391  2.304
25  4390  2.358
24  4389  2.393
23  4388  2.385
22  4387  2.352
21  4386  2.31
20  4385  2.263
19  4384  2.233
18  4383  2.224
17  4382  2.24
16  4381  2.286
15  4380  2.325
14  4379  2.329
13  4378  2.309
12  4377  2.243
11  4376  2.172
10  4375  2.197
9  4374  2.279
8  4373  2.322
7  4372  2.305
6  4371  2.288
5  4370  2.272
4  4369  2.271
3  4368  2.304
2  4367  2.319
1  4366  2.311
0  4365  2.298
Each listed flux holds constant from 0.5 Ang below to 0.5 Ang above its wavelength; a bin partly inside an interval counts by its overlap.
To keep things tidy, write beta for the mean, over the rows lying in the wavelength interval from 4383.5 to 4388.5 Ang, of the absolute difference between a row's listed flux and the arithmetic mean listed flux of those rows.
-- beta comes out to 0.048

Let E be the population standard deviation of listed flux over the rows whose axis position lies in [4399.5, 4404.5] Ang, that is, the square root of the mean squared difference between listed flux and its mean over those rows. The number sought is 0.03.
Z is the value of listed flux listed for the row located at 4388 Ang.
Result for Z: 2.385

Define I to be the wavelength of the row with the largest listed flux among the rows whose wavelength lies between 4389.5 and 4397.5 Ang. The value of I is 4390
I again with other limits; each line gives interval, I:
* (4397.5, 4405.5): 4403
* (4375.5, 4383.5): 4379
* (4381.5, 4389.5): 4389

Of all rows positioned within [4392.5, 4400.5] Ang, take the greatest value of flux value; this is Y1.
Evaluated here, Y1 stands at 2.292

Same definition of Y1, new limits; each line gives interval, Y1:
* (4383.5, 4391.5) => 2.393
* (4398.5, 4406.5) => 2.274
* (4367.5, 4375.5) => 2.322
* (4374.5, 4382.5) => 2.329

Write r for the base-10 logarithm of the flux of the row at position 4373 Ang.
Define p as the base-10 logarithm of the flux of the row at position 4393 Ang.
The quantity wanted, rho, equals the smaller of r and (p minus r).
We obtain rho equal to -0.006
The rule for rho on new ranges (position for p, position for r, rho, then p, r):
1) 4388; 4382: 0.027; 0.3775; 0.350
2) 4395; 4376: 0.017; 0.3541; 0.337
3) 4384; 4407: 0.016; 0.3489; 0.333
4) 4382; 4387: -0.021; 0.3502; 0.371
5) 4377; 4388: -0.027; 0.3508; 0.377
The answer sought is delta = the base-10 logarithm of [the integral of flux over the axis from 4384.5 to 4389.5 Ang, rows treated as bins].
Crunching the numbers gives 1.07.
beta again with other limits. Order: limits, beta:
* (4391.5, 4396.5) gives 0.013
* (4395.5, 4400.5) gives 0.026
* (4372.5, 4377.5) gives 0.046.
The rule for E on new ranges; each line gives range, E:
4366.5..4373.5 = 0.02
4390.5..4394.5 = 0.01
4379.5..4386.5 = 0.04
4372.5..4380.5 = 0.06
